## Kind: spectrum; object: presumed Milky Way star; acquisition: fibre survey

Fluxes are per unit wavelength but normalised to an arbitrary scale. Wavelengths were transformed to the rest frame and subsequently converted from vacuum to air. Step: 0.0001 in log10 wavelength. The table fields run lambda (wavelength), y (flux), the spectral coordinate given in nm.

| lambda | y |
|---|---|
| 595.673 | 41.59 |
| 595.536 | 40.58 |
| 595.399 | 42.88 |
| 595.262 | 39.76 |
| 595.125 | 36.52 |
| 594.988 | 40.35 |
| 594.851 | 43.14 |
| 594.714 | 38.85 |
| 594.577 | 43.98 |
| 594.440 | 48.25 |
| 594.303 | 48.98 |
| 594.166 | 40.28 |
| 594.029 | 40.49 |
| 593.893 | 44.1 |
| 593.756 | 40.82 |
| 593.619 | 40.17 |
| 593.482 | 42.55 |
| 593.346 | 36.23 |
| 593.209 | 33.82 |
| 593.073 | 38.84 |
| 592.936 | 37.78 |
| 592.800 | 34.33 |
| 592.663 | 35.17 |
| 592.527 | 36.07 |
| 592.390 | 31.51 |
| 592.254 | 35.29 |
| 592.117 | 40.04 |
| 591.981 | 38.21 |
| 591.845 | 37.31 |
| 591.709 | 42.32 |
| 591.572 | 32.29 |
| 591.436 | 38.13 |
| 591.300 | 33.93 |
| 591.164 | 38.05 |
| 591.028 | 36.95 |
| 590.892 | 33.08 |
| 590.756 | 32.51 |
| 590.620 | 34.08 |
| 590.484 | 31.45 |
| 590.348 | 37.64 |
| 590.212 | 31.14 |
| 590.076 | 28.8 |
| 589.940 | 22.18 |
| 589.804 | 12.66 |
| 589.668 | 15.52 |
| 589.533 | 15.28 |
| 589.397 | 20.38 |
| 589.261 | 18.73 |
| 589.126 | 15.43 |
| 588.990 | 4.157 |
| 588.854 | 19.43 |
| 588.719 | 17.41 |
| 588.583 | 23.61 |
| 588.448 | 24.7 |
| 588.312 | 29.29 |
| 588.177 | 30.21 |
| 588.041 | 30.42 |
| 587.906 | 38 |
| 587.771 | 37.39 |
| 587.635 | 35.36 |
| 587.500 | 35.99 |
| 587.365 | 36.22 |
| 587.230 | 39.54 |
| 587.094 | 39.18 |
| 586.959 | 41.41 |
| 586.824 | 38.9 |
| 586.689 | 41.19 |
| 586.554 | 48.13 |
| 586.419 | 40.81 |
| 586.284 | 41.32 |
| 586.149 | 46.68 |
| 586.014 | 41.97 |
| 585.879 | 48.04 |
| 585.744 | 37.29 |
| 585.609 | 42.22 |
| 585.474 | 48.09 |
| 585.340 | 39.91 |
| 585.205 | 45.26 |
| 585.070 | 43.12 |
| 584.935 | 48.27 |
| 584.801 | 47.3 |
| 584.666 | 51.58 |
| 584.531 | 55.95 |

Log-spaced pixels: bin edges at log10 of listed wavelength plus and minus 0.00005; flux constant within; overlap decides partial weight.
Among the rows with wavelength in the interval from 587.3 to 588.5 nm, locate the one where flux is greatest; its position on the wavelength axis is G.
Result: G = 587.906 nm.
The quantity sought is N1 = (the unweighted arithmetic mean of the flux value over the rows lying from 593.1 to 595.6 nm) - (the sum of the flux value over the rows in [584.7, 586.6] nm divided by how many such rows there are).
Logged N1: -3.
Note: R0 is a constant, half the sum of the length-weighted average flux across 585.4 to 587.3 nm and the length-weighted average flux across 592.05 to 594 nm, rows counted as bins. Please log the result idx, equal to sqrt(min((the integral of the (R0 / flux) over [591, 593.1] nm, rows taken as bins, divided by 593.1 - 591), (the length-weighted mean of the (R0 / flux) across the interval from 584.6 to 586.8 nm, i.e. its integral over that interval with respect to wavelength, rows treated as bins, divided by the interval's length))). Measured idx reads 0.95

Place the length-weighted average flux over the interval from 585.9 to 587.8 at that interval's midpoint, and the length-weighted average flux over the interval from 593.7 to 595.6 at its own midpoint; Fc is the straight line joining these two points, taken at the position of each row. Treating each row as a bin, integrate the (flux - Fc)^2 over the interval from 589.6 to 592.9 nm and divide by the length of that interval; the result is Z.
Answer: 118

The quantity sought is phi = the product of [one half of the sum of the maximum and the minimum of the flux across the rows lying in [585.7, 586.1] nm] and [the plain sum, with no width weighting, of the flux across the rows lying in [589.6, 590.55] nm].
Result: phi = 7654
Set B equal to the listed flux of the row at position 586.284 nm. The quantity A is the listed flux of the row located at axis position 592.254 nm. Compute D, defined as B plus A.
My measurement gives 77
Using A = 35.29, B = 41.32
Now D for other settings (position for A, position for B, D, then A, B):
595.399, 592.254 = 78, 42.88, 35.29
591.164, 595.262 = 78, 38.05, 39.76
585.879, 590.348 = 86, 48.04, 37.64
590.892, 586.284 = 74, 33.08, 41.32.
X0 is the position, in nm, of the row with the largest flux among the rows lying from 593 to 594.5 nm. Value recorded 594.303 nm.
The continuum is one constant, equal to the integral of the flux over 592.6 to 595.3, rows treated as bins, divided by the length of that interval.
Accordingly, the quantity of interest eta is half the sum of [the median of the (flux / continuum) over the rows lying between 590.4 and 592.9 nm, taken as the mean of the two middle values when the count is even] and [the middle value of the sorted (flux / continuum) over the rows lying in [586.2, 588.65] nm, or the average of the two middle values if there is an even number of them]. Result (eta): 0.91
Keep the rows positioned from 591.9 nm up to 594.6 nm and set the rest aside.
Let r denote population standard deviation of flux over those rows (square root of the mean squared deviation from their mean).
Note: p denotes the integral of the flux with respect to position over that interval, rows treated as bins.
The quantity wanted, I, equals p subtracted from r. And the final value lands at -101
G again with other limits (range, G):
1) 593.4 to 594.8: 594.303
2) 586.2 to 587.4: 586.554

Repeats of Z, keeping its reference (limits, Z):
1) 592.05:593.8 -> 31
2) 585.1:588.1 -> 21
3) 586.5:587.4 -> 11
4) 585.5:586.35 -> 21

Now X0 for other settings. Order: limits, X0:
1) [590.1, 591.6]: 591.436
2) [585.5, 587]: 586.554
